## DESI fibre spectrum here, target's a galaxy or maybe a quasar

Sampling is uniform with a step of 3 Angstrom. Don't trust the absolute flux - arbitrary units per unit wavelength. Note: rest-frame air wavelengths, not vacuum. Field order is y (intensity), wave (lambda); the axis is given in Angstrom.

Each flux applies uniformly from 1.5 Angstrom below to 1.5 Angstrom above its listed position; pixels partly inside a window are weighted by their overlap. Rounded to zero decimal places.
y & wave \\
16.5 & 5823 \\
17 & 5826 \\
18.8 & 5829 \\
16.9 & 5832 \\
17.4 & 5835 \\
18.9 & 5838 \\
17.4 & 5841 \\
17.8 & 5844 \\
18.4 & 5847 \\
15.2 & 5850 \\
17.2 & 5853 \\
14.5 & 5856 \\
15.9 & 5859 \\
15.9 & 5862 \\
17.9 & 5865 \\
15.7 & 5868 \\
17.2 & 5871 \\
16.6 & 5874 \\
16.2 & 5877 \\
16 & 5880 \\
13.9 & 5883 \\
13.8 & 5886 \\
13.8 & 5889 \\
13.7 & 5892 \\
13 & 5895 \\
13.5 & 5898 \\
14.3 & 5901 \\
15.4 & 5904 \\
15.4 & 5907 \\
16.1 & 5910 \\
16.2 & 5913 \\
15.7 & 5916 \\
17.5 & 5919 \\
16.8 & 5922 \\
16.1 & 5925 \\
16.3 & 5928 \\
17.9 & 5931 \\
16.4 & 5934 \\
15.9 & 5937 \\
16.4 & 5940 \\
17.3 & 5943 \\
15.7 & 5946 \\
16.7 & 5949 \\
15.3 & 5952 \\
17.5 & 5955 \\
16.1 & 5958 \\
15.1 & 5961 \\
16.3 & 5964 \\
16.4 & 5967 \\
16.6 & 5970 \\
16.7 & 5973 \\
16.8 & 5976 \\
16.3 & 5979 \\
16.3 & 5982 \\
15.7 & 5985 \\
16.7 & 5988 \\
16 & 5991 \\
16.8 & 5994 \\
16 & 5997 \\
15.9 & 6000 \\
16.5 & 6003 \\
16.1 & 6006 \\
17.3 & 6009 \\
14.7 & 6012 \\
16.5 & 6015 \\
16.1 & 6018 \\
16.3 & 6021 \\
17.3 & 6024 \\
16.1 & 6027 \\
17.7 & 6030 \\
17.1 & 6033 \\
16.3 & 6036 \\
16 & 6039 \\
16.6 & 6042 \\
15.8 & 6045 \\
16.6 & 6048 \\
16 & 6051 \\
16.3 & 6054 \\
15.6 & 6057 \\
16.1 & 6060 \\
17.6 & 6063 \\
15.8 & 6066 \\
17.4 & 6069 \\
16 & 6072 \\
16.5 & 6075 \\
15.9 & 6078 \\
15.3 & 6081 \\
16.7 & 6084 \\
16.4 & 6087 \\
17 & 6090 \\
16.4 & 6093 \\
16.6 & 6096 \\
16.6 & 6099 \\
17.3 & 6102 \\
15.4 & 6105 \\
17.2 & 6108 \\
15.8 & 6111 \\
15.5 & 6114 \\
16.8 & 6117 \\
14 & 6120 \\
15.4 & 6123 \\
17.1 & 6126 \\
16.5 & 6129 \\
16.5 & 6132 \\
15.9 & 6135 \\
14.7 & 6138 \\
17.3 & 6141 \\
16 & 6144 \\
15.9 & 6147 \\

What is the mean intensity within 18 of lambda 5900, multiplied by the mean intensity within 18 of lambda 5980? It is 239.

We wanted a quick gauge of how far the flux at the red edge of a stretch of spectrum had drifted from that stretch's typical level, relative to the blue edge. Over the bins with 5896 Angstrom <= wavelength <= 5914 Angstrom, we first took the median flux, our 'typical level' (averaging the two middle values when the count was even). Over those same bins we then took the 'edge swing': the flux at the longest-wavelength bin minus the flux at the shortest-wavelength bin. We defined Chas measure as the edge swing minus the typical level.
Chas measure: -13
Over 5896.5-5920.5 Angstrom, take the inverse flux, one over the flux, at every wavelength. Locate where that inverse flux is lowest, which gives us 5919 Angstrom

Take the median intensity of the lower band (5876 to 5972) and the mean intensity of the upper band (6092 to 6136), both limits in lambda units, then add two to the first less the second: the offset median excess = 1.90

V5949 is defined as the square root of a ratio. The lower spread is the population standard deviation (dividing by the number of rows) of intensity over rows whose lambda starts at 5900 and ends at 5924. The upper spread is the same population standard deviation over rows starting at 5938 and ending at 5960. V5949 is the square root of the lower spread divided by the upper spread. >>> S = 1.10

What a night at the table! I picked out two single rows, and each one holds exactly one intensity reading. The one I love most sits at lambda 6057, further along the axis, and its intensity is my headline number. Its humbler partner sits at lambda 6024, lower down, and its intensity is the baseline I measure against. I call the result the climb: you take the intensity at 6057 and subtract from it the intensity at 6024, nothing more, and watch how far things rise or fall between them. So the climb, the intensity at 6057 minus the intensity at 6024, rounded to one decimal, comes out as -1.7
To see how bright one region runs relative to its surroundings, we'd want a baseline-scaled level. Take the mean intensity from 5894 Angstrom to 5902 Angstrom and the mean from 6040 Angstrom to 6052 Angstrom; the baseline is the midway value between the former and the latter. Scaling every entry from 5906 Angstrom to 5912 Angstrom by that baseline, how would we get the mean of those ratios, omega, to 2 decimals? 1.06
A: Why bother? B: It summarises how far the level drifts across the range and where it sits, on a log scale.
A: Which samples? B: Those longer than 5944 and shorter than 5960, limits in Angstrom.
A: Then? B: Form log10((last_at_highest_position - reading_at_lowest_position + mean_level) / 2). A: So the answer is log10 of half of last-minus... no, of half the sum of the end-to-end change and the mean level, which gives 0.921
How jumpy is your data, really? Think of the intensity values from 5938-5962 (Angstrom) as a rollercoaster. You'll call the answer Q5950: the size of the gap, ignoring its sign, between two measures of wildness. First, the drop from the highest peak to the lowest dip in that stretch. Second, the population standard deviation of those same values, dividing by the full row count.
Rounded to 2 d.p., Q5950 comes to 1.58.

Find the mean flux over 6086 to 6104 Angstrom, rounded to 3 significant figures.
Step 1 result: 16.7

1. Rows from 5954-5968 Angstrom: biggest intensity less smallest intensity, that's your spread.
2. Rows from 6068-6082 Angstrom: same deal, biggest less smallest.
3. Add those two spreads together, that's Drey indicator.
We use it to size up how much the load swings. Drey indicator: 4.5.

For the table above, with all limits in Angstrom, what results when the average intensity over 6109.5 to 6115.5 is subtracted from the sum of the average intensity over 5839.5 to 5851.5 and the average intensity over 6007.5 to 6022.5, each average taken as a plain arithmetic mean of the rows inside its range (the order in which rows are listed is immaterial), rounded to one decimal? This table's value 17.7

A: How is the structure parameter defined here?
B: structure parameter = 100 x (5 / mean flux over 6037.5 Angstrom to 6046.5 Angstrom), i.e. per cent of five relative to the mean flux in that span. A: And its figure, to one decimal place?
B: 31.0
